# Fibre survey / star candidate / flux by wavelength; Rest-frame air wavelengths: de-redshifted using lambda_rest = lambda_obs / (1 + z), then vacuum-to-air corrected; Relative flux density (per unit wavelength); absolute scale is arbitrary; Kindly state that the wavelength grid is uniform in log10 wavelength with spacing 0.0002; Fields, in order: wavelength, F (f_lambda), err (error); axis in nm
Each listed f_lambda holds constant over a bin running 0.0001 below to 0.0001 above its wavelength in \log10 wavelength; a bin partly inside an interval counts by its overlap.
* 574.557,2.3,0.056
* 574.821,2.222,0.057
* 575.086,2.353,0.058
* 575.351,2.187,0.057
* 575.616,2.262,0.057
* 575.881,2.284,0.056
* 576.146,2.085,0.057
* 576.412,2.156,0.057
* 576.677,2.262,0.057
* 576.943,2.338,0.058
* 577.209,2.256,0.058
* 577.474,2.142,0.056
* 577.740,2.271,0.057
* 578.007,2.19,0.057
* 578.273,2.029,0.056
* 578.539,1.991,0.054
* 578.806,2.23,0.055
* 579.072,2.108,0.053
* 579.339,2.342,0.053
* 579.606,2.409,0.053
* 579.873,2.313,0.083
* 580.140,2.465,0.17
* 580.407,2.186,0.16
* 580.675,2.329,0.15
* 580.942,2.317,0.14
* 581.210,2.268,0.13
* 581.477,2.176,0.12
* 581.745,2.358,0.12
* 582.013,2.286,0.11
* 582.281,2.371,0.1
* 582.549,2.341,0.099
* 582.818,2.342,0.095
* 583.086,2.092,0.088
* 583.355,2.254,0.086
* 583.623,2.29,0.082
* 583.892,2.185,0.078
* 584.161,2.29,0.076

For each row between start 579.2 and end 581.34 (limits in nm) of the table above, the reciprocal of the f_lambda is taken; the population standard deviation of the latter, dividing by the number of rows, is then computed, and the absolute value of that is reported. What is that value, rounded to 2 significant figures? 0.015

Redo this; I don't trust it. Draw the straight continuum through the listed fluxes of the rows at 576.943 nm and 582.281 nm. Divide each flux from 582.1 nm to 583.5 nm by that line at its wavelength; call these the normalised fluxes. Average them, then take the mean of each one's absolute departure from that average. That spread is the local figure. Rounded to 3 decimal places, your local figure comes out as 0.037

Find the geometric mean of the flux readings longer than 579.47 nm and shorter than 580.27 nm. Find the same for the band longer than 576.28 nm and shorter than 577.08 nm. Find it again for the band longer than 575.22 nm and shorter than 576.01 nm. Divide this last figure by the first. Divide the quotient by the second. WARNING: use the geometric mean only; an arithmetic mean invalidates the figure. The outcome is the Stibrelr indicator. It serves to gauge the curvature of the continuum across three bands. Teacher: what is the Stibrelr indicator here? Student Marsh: 0.416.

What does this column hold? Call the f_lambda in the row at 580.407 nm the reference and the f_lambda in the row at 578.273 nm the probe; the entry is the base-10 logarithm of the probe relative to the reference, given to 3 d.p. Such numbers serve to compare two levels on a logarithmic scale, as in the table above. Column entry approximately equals -0.032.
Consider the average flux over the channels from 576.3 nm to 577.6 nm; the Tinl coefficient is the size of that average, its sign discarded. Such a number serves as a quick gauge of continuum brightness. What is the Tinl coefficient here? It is 2.23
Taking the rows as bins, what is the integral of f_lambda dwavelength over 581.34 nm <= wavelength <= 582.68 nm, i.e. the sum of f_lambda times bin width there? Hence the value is 3.09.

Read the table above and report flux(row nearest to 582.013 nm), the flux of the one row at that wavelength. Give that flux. 2.286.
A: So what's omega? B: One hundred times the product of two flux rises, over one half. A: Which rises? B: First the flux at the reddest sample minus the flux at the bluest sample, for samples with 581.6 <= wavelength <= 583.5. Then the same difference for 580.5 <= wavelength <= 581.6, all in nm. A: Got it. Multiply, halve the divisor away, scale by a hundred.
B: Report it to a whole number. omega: 3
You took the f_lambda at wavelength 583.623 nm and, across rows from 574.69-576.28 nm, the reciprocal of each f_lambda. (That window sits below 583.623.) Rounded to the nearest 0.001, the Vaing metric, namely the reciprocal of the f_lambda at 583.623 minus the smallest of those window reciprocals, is 0.012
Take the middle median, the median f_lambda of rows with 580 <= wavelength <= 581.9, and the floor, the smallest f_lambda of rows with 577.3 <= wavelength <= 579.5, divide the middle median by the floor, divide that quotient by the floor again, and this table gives 0.584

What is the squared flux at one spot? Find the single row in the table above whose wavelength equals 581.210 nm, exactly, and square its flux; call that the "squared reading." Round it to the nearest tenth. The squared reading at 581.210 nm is 5.1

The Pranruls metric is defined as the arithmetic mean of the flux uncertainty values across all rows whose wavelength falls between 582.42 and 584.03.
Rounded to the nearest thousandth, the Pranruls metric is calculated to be 0.088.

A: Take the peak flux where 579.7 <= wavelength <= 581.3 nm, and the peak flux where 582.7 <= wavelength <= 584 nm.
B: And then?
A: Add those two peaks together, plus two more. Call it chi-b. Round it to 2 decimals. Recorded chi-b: 6.81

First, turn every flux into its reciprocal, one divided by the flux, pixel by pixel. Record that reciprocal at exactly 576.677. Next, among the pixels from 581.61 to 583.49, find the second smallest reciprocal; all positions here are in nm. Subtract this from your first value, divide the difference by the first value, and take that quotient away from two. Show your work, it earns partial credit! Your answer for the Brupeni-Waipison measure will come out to 1.96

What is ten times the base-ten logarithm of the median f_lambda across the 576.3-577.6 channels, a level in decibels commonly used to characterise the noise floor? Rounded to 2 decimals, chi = 3.53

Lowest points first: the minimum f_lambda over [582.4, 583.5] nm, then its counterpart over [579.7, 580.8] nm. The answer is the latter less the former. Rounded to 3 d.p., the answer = 0.094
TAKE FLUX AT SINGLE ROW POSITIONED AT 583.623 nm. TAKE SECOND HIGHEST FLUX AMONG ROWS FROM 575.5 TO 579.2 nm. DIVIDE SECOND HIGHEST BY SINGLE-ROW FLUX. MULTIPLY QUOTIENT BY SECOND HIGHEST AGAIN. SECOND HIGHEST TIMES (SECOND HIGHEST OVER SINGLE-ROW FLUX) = 2.28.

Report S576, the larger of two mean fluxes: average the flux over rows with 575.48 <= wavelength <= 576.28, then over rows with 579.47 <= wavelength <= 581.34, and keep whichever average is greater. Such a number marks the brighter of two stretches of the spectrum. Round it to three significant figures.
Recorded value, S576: 2.33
